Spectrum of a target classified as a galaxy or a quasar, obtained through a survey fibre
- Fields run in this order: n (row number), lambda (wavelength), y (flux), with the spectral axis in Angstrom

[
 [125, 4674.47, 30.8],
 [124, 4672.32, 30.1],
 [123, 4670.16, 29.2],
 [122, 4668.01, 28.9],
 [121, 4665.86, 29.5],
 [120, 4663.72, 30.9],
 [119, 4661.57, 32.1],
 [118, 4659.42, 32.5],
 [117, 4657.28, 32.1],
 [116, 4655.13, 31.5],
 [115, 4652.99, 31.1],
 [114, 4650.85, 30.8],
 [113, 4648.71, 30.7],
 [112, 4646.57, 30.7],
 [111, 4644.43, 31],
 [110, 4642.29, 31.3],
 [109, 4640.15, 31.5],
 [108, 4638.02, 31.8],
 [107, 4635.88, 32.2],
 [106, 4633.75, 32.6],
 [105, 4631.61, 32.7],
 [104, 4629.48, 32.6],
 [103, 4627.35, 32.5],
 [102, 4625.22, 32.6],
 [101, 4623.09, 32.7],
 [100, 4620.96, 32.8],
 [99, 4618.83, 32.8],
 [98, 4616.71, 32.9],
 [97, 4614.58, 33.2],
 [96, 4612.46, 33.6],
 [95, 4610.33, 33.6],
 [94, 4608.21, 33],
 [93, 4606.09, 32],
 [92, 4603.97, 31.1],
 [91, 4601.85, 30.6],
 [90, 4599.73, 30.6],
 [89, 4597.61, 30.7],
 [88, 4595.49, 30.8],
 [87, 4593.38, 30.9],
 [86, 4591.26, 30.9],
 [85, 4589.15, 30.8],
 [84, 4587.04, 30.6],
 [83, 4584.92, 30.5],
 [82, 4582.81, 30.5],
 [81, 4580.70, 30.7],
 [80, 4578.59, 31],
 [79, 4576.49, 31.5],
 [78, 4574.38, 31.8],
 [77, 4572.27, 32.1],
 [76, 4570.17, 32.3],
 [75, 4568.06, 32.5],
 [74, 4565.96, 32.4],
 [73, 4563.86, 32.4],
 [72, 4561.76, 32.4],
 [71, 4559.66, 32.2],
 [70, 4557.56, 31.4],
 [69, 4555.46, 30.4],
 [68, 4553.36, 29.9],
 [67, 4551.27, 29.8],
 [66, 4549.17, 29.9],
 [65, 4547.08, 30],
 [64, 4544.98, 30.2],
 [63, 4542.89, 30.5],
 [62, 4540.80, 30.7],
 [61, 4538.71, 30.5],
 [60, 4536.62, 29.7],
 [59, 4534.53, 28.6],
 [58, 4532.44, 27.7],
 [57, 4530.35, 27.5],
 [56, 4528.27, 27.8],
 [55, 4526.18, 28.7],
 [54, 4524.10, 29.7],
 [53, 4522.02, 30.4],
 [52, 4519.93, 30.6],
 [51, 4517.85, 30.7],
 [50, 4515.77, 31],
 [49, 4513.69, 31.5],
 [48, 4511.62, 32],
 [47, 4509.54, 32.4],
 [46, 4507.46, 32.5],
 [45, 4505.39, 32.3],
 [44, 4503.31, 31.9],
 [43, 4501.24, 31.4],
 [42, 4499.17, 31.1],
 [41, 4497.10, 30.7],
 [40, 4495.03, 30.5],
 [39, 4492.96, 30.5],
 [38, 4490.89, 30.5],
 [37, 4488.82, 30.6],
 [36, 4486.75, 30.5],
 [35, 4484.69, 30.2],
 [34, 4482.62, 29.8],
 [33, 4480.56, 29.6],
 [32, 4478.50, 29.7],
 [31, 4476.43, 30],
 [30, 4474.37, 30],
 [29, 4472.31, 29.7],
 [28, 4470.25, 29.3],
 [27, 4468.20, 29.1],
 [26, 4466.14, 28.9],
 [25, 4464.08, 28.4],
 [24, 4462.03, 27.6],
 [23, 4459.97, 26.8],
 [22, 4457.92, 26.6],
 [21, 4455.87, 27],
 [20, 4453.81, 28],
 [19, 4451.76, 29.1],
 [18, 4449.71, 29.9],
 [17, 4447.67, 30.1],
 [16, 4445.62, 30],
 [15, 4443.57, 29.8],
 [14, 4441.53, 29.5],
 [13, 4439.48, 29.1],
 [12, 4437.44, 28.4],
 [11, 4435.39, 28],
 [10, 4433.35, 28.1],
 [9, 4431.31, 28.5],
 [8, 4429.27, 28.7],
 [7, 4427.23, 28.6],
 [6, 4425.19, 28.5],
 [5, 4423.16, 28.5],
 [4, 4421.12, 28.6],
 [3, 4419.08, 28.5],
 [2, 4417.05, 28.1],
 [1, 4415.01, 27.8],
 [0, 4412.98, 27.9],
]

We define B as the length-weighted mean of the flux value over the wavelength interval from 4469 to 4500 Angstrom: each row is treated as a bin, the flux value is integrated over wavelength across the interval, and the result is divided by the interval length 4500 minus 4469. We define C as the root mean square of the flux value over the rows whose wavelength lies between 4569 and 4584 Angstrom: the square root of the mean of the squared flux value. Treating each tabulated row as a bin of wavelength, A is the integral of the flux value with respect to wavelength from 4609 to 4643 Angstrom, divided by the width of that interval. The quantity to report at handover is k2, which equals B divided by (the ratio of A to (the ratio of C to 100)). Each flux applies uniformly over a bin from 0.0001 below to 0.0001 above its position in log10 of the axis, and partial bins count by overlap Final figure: 0.29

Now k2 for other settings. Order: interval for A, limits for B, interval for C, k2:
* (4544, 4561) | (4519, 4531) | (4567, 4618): 0.30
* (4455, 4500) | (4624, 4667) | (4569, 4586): 0.34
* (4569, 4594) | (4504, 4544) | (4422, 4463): 0.28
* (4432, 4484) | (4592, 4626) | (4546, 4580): 0.35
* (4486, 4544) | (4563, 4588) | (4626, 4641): 0.33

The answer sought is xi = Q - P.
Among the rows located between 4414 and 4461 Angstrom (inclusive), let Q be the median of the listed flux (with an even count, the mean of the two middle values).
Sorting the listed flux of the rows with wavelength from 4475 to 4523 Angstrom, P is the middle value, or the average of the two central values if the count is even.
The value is -2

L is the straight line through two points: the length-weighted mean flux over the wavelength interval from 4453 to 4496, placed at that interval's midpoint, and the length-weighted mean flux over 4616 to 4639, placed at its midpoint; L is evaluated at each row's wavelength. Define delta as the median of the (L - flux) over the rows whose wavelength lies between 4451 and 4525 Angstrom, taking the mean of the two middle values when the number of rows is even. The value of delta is -0.6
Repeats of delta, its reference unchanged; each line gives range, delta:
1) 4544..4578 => -0.4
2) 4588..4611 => 0.9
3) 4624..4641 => 0.1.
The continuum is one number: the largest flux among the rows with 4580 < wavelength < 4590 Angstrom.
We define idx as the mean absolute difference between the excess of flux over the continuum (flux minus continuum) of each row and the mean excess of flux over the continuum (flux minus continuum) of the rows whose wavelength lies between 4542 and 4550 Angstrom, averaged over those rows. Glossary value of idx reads 0.20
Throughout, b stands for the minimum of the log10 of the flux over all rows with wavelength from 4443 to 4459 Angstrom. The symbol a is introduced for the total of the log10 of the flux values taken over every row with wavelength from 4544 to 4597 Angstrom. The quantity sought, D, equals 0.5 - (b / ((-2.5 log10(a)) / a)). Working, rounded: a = 37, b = 1.42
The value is 14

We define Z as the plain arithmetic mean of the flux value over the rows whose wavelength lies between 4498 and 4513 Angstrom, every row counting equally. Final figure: 32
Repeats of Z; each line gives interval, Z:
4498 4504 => 31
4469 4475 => 30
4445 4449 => 30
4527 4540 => 29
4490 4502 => 31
